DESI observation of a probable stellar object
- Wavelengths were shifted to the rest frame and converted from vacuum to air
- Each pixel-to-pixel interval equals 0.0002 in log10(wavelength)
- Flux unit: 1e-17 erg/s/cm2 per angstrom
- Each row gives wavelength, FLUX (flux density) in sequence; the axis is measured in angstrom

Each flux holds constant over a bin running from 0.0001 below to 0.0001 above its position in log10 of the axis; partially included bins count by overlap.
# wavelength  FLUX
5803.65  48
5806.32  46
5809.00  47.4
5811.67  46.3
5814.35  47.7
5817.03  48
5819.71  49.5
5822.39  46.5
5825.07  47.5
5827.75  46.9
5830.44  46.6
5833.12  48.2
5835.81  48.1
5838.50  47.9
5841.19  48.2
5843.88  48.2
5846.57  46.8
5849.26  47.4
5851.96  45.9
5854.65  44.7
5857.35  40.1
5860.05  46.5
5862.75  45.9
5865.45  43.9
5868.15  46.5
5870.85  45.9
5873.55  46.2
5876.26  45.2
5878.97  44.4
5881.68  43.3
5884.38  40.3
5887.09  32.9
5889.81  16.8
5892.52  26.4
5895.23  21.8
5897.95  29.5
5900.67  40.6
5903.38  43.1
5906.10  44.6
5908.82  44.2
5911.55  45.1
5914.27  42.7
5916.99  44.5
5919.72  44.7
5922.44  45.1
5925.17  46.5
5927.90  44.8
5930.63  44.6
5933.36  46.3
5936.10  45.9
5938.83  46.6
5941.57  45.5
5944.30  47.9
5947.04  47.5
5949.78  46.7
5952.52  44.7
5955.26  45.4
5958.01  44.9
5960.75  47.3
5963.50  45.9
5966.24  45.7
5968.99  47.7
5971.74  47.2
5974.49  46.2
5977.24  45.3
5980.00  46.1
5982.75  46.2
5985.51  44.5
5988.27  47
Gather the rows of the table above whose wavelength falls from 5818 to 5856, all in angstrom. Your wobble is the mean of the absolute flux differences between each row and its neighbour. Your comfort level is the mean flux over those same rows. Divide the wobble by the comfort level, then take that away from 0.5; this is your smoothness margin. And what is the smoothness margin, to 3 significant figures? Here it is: 0.481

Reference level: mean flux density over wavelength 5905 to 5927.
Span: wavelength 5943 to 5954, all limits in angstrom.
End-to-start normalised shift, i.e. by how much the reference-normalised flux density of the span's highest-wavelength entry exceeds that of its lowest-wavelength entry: -0.07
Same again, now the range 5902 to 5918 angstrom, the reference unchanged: 0.03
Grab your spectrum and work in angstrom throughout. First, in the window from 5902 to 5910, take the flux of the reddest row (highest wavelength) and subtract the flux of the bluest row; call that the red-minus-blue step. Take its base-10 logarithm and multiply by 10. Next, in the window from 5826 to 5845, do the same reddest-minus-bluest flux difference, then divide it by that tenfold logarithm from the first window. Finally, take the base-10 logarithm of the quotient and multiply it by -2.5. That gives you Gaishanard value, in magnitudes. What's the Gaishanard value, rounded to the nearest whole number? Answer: -1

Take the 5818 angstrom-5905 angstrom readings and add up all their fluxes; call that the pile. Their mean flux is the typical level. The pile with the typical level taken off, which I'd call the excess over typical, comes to 1319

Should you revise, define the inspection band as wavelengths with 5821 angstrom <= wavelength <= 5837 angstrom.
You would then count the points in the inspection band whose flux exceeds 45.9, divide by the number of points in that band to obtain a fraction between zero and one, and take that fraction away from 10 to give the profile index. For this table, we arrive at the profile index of 9.0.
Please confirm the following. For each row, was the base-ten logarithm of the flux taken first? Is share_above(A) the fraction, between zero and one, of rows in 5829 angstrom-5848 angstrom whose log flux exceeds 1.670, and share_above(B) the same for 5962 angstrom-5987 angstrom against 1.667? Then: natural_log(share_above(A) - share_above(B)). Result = -0.45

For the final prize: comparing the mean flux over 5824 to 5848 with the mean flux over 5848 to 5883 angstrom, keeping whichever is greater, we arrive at 47.6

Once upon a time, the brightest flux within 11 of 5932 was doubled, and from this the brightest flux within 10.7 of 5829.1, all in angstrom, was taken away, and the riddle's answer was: 44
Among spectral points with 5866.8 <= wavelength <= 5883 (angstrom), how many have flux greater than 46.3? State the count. 1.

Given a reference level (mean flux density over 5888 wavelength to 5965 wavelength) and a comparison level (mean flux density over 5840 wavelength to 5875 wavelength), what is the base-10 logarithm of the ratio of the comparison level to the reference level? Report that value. 0.04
